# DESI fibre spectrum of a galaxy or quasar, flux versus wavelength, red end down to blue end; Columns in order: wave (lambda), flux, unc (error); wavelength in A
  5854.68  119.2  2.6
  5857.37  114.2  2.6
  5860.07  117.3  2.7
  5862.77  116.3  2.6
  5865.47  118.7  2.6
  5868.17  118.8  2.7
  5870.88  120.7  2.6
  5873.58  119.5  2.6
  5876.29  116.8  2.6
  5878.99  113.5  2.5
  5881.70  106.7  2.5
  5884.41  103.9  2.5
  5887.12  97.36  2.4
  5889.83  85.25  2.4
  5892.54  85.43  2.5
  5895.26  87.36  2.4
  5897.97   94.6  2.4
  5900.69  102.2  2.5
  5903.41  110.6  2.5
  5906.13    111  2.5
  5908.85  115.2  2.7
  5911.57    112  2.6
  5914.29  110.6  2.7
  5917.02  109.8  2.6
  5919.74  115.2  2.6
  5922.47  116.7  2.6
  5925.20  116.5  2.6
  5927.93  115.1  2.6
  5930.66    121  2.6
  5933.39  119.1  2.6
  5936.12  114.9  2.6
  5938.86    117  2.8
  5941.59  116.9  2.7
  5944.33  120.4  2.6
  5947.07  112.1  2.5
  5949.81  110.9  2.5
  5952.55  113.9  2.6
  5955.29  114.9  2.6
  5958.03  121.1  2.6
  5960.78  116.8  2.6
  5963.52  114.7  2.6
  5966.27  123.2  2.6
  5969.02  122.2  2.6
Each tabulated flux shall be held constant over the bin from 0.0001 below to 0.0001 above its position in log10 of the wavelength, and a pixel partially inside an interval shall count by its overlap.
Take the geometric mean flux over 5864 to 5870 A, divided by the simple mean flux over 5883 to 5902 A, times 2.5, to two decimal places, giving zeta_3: 3.17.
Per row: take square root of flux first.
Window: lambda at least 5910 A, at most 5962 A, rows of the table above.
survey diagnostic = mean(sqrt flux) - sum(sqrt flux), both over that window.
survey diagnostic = -193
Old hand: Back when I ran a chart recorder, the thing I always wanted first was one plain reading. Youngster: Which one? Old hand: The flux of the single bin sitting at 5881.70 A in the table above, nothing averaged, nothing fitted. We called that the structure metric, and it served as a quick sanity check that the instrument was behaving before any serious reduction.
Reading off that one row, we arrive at 106.7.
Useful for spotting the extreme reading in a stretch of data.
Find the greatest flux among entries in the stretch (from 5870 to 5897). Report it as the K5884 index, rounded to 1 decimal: 120.7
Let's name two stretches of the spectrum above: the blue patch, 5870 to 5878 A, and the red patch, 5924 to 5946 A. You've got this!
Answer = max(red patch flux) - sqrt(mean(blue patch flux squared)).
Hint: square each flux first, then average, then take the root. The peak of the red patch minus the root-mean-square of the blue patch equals 2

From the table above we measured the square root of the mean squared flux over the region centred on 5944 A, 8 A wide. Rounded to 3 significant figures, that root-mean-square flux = 117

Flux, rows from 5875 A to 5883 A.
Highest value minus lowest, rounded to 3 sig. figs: 10.1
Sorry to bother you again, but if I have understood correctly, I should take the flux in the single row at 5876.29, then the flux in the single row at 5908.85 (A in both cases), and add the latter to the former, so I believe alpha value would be 232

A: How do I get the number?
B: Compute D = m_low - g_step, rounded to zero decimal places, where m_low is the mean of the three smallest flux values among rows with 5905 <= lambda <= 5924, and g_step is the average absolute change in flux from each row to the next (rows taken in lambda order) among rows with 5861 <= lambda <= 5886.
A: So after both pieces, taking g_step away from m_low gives 108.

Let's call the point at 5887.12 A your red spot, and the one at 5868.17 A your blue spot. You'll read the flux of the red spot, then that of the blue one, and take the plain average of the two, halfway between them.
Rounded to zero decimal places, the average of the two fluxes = 108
